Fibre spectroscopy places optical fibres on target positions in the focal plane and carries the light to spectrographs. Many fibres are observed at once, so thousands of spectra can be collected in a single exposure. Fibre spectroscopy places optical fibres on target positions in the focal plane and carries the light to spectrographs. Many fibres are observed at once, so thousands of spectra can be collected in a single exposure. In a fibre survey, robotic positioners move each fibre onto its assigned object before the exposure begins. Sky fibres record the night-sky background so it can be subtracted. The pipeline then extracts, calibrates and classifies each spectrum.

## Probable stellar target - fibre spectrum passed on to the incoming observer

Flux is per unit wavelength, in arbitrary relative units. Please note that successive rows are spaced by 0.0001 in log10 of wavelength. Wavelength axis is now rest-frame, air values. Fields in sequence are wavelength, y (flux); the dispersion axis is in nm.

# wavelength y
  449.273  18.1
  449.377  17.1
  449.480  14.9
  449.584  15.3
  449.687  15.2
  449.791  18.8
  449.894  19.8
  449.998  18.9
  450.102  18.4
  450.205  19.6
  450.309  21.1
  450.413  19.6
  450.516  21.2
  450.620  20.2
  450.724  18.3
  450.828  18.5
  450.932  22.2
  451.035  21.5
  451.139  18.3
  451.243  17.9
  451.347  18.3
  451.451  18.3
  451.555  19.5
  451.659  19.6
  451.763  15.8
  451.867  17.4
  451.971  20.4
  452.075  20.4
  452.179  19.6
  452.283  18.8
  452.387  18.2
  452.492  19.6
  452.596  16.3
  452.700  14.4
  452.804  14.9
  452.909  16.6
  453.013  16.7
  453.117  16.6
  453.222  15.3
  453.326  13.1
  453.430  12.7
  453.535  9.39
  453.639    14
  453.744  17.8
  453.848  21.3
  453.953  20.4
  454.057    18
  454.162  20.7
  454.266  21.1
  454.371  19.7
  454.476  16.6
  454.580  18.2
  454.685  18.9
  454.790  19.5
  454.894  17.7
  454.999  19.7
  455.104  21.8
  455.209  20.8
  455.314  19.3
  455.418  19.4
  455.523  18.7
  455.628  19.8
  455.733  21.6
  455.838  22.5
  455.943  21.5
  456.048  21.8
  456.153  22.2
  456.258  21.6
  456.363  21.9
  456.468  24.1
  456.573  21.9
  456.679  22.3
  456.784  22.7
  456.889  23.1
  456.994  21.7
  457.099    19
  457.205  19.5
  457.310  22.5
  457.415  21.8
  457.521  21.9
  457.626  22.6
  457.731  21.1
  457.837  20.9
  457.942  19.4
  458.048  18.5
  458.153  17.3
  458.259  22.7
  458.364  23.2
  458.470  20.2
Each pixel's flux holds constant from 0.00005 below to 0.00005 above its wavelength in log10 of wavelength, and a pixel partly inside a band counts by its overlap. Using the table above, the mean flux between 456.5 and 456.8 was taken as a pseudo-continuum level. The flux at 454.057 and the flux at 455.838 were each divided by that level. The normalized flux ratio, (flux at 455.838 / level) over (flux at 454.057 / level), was 1.25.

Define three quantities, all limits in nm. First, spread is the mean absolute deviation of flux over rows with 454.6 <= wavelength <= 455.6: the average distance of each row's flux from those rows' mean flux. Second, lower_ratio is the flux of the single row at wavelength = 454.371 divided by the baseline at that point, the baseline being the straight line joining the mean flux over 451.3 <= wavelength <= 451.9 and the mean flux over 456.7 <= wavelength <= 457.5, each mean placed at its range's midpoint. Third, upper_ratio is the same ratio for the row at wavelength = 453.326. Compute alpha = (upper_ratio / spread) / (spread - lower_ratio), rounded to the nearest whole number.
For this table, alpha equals -5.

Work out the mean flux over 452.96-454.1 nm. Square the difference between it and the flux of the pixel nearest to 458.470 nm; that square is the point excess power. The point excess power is 18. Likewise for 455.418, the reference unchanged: 12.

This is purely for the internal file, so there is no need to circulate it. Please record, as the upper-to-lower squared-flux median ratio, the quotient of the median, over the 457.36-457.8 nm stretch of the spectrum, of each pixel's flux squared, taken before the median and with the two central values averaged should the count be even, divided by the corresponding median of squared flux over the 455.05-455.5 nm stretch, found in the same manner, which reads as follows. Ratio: 1.18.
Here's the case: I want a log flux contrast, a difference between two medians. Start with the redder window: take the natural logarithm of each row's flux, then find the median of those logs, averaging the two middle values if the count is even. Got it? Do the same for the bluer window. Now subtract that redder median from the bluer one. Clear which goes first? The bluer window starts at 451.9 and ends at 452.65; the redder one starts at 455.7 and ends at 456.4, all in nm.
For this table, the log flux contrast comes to -0.11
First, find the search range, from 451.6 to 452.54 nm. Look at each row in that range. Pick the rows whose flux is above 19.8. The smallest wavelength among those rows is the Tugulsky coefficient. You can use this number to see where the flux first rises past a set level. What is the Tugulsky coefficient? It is 451.971 nm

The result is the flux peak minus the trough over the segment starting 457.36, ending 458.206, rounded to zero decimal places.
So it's 5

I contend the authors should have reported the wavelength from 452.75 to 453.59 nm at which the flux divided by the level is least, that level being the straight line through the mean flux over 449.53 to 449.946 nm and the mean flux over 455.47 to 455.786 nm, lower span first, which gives 453.535 nm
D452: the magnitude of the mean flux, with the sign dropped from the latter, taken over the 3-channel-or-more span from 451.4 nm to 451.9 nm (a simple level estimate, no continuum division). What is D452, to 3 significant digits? 18.1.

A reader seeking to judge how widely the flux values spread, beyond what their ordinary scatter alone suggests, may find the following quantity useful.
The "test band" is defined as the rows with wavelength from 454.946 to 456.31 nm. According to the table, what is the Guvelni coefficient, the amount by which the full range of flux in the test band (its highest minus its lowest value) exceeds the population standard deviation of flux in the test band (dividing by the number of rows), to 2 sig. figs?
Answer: 2.6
